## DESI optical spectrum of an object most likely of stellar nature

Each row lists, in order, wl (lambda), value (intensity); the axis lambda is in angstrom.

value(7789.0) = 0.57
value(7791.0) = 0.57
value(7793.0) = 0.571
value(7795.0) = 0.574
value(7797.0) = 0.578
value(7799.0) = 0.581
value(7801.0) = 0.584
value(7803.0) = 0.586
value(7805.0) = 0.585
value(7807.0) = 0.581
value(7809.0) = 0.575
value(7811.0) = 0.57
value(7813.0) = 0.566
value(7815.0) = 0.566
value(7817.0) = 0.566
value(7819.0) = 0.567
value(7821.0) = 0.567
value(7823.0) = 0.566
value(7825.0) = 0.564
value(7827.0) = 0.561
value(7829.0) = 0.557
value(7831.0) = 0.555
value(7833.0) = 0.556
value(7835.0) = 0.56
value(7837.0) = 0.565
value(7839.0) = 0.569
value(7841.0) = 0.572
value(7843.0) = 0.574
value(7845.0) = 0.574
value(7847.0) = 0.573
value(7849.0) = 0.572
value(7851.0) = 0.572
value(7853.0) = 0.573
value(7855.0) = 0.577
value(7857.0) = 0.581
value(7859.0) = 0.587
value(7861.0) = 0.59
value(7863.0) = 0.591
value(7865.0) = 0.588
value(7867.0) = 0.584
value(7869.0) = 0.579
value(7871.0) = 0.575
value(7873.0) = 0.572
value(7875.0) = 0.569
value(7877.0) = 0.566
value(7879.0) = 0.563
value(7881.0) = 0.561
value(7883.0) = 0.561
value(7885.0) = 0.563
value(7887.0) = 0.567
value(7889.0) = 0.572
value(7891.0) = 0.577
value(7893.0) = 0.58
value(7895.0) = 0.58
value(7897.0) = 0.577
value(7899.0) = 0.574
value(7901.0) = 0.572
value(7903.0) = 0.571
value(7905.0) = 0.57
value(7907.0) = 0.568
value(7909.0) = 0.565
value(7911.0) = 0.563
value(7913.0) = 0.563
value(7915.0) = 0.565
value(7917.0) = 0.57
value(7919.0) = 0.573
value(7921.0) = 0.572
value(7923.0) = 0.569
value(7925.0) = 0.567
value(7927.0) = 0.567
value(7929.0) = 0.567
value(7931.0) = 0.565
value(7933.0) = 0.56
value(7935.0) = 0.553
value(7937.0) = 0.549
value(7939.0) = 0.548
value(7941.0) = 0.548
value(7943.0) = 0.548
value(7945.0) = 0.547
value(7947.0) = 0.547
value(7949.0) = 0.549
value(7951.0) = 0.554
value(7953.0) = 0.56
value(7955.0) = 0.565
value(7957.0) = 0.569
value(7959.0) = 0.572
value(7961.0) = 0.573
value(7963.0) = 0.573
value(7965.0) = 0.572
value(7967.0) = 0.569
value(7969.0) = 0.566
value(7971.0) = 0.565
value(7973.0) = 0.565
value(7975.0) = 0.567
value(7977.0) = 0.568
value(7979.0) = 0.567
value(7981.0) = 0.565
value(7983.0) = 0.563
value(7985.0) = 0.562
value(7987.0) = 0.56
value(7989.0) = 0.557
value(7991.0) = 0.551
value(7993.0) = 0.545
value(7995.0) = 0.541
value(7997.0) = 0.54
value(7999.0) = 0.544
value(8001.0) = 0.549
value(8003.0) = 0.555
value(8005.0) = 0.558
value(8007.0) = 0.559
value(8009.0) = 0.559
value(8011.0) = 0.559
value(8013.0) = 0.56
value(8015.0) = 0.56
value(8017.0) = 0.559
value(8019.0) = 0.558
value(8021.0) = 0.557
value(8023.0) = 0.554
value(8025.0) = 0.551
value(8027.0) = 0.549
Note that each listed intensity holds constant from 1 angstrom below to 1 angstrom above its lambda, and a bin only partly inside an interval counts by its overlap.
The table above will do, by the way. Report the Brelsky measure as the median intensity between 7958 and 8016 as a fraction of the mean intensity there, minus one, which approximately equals -0.0002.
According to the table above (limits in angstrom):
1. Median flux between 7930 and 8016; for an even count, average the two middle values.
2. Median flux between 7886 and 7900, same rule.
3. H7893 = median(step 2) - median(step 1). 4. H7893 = 0.017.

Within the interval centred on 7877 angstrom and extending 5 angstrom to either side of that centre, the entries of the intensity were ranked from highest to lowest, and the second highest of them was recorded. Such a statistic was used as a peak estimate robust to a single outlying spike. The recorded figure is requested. 0.569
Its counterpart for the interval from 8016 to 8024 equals 0.558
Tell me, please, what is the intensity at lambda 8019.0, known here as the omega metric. 0.558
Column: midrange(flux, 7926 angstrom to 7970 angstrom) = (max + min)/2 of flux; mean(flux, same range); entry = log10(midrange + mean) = 0.049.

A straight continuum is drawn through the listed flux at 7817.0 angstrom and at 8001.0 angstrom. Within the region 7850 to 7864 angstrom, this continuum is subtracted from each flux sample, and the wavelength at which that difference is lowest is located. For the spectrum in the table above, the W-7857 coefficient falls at 7851.0 angstrom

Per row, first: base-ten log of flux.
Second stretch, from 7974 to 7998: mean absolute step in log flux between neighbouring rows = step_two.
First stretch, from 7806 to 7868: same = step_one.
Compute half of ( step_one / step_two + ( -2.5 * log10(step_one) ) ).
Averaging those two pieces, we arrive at 3.86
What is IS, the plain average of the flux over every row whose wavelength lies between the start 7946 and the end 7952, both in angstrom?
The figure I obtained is 0.550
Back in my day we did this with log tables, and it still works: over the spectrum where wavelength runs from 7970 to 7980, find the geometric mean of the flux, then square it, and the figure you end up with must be 0.321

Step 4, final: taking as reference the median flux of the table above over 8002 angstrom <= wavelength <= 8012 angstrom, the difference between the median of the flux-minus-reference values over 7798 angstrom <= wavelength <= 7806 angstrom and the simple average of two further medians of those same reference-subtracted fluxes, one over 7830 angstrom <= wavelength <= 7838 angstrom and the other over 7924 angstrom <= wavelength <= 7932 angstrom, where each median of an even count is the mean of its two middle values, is 0.022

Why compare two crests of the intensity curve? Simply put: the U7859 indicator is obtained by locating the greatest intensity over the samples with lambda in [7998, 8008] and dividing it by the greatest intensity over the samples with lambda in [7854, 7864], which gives 0.95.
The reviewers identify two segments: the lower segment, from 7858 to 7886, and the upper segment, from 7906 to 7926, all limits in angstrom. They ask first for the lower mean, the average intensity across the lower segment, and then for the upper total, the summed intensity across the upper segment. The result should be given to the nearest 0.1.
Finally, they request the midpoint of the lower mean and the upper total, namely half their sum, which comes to 3.1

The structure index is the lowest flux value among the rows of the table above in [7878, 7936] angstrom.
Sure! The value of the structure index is 0.553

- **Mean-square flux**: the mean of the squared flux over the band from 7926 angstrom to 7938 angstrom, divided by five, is 0.0628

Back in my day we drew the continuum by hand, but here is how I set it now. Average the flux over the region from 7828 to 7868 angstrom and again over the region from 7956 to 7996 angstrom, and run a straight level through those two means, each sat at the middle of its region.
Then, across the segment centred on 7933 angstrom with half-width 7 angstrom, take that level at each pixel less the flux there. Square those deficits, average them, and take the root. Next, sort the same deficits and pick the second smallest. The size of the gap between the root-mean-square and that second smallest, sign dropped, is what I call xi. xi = 0.0109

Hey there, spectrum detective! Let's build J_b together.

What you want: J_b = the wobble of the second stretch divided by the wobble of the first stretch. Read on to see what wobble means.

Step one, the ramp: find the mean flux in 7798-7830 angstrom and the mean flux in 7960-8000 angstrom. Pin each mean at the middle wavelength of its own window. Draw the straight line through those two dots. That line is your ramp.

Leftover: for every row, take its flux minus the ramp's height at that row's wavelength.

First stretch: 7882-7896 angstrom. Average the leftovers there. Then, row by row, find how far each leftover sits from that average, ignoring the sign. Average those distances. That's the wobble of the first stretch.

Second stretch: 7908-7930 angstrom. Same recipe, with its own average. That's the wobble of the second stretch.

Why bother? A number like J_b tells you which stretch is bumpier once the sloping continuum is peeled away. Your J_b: 0.4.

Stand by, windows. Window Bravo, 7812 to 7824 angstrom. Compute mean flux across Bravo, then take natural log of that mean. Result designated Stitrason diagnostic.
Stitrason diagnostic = -0.569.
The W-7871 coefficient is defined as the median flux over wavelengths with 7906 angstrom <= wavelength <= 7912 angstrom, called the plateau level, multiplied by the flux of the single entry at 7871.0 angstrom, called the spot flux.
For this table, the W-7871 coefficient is 0.3249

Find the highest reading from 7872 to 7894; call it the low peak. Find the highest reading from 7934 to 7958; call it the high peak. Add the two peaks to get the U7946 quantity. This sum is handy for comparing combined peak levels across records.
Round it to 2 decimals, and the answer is 1.15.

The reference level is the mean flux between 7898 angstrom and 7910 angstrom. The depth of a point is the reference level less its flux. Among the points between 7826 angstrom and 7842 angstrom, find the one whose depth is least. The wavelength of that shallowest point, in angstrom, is 7841.0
